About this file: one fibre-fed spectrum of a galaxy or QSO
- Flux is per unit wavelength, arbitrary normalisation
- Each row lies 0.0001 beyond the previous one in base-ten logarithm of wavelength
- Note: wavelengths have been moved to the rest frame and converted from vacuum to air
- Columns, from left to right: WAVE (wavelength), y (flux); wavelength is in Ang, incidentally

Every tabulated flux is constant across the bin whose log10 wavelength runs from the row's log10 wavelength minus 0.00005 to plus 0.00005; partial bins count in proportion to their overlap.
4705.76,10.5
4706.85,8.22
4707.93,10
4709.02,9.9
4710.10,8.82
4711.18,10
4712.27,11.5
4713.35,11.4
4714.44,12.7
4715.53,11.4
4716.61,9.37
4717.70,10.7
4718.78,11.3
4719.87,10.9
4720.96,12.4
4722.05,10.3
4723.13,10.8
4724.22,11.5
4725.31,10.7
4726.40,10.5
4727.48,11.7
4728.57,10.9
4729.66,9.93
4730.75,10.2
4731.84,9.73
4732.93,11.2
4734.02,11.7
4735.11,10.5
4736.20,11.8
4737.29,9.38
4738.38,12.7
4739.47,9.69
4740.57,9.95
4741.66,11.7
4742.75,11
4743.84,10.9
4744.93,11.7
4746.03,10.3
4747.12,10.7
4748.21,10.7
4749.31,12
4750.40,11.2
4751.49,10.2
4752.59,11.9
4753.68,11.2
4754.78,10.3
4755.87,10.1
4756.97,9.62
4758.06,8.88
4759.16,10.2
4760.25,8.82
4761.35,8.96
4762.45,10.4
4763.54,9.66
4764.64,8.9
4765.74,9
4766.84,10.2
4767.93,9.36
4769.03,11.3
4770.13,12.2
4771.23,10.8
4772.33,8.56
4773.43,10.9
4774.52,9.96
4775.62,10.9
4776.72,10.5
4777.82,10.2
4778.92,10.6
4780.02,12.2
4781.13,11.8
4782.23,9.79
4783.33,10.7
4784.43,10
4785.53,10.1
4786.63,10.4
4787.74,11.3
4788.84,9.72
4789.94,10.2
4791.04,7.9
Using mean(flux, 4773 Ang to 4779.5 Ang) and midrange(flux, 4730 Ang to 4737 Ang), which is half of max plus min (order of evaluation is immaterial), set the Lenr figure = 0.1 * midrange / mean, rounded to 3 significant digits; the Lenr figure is 0.102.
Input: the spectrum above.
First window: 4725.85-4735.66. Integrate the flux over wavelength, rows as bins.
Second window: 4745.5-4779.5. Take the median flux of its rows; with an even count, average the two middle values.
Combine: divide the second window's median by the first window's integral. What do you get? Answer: 0.098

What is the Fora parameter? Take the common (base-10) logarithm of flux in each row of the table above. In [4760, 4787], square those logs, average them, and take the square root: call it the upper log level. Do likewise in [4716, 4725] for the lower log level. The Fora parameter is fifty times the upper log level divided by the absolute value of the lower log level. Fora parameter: 48.7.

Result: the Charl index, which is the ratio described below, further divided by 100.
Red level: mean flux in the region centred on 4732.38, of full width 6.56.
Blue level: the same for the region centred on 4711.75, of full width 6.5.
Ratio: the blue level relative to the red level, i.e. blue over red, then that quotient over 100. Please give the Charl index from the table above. 0.0102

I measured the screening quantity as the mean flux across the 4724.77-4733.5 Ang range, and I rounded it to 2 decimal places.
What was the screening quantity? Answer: 10.61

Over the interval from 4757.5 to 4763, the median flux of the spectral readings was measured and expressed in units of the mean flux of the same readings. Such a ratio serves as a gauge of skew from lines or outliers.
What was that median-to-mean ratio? 0.95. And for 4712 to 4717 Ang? 1.01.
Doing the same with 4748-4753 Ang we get 1.00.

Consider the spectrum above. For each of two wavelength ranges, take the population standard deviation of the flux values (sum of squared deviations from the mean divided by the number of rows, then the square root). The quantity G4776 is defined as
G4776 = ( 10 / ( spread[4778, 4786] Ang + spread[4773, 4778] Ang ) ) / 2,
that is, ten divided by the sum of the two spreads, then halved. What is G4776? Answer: 4.06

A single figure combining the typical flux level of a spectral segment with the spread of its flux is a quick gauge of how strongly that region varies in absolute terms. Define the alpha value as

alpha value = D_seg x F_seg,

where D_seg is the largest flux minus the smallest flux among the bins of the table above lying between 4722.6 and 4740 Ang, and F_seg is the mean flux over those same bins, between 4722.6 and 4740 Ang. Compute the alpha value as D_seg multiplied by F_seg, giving 35.9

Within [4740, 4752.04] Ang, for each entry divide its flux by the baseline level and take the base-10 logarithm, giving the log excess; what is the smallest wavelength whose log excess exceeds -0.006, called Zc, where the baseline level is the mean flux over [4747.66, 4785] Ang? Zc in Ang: 4741.66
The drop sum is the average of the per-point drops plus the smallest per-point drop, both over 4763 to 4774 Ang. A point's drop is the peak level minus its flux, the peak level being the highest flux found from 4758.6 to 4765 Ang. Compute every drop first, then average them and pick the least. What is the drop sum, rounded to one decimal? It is -1.5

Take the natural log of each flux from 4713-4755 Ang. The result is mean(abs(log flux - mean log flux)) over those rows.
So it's 0.062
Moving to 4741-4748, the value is 0.039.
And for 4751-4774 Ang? 0.085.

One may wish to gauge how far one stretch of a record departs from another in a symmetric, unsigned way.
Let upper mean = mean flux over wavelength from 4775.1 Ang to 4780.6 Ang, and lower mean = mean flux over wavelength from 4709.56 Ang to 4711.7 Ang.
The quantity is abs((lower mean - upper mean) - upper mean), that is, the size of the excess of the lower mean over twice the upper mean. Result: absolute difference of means 12.3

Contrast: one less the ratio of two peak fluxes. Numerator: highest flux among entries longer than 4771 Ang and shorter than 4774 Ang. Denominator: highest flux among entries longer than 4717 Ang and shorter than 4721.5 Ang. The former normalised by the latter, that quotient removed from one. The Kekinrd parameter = 0.12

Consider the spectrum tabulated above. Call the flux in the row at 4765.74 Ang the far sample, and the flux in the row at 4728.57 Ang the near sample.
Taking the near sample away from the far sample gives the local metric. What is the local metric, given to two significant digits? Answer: -1.9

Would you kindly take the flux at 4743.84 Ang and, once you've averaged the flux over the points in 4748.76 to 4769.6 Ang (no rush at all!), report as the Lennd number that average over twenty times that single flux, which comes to 0.0464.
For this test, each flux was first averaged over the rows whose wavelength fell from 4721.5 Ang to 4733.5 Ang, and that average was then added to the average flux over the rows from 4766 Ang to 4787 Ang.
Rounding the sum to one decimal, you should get 21.2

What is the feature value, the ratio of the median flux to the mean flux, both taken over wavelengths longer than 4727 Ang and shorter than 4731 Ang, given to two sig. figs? 0.99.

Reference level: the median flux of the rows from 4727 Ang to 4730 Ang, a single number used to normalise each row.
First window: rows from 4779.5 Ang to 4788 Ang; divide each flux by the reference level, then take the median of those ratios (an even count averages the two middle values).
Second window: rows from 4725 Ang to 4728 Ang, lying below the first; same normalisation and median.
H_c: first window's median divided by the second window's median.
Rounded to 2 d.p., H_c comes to 0.99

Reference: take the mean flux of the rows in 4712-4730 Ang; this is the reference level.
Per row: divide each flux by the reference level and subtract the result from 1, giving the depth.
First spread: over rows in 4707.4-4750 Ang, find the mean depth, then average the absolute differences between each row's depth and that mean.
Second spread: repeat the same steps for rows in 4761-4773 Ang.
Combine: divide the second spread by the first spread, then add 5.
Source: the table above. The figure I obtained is 6.27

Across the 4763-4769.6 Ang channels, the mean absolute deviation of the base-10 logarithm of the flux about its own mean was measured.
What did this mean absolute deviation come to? 0.0293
